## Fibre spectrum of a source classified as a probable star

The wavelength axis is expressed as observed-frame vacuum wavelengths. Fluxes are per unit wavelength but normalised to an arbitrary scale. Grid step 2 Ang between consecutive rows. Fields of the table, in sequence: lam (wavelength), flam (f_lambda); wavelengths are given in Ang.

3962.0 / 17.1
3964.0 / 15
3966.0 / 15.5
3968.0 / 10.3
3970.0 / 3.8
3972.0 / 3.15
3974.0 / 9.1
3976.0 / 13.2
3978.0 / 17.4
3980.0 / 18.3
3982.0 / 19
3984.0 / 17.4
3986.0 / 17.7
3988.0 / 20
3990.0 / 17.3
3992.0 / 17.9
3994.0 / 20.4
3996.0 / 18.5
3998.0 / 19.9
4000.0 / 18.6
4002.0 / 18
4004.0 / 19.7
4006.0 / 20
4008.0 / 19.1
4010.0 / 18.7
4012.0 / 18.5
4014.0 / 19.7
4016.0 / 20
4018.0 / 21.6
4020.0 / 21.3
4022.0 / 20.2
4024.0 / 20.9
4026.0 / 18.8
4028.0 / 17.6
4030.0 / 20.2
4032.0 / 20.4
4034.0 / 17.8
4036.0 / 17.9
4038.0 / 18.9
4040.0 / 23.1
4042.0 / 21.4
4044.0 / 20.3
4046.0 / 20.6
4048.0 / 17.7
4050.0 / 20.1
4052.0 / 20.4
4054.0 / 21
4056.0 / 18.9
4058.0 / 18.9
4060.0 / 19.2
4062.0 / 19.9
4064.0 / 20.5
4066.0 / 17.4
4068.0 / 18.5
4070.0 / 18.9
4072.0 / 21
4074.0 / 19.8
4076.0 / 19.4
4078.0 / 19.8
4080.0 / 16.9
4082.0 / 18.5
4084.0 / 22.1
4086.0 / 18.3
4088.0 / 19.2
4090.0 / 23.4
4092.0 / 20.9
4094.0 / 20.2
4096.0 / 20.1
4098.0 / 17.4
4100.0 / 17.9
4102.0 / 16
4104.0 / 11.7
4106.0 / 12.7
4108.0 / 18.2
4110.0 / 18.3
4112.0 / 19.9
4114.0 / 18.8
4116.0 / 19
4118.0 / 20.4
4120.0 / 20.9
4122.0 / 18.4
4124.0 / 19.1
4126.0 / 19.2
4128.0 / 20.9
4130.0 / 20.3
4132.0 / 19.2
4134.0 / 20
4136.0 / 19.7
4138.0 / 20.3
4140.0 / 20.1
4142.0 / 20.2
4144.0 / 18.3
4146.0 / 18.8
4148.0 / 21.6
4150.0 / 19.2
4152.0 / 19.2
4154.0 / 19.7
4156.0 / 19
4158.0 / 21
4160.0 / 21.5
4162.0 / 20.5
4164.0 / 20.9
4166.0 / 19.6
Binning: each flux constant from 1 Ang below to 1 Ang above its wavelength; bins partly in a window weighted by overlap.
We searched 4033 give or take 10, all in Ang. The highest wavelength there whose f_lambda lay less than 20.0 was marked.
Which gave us 4038.0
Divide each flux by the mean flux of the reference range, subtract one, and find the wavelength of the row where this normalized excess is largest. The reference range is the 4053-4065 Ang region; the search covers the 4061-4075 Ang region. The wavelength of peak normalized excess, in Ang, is 4072.0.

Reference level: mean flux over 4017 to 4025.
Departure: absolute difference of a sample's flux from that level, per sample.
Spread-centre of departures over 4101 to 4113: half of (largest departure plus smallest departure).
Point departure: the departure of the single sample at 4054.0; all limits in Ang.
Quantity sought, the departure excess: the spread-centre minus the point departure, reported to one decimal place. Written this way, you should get 5.2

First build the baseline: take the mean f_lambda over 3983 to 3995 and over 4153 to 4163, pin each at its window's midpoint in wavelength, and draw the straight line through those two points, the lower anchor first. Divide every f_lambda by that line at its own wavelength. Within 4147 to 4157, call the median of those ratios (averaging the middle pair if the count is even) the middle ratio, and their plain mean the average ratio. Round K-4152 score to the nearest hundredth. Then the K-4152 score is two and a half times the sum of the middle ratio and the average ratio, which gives 4.80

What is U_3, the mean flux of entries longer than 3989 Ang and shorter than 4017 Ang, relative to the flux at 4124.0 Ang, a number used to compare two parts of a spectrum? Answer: 1.00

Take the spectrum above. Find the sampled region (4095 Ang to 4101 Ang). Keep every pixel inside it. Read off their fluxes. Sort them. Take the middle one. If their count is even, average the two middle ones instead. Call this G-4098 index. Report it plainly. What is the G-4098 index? 17.9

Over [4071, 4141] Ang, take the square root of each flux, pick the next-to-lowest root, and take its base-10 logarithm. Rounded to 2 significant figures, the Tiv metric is 0.55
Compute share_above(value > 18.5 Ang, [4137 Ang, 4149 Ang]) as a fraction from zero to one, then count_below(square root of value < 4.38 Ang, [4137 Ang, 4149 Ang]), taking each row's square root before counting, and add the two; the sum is 2.8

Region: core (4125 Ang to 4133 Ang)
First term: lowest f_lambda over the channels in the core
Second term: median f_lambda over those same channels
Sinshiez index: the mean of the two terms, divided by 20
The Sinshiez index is 0.974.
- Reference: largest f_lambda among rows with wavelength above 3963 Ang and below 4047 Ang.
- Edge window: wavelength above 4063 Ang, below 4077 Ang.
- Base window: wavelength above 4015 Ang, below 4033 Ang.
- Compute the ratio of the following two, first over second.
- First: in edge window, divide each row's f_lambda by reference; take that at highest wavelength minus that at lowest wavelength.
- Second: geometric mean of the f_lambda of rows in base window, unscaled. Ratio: -0.002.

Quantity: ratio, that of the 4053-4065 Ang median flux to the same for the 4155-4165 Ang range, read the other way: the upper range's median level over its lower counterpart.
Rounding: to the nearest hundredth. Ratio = 1.07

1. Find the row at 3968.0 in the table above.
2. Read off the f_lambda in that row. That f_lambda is 10.3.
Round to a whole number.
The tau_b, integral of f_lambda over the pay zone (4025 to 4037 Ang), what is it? 225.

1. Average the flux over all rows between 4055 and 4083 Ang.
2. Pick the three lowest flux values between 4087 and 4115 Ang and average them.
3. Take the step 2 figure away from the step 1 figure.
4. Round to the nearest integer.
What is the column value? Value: 6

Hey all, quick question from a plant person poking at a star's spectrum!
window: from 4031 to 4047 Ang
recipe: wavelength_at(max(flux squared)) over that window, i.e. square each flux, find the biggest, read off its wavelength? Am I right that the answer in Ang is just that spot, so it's 4040.0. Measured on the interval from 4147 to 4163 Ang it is 4148.0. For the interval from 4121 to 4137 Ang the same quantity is 4128.0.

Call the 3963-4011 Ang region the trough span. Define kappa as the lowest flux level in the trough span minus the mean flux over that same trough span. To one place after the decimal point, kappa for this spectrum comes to -13.0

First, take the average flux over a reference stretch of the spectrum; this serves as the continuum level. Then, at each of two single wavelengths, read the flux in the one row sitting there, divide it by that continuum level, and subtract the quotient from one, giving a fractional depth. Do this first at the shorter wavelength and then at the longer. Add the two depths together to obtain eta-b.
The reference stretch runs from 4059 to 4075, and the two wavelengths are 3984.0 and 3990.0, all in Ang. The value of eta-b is 0.21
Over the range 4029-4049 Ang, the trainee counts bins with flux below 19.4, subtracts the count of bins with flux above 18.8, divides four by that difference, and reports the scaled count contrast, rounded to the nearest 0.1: -1.3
